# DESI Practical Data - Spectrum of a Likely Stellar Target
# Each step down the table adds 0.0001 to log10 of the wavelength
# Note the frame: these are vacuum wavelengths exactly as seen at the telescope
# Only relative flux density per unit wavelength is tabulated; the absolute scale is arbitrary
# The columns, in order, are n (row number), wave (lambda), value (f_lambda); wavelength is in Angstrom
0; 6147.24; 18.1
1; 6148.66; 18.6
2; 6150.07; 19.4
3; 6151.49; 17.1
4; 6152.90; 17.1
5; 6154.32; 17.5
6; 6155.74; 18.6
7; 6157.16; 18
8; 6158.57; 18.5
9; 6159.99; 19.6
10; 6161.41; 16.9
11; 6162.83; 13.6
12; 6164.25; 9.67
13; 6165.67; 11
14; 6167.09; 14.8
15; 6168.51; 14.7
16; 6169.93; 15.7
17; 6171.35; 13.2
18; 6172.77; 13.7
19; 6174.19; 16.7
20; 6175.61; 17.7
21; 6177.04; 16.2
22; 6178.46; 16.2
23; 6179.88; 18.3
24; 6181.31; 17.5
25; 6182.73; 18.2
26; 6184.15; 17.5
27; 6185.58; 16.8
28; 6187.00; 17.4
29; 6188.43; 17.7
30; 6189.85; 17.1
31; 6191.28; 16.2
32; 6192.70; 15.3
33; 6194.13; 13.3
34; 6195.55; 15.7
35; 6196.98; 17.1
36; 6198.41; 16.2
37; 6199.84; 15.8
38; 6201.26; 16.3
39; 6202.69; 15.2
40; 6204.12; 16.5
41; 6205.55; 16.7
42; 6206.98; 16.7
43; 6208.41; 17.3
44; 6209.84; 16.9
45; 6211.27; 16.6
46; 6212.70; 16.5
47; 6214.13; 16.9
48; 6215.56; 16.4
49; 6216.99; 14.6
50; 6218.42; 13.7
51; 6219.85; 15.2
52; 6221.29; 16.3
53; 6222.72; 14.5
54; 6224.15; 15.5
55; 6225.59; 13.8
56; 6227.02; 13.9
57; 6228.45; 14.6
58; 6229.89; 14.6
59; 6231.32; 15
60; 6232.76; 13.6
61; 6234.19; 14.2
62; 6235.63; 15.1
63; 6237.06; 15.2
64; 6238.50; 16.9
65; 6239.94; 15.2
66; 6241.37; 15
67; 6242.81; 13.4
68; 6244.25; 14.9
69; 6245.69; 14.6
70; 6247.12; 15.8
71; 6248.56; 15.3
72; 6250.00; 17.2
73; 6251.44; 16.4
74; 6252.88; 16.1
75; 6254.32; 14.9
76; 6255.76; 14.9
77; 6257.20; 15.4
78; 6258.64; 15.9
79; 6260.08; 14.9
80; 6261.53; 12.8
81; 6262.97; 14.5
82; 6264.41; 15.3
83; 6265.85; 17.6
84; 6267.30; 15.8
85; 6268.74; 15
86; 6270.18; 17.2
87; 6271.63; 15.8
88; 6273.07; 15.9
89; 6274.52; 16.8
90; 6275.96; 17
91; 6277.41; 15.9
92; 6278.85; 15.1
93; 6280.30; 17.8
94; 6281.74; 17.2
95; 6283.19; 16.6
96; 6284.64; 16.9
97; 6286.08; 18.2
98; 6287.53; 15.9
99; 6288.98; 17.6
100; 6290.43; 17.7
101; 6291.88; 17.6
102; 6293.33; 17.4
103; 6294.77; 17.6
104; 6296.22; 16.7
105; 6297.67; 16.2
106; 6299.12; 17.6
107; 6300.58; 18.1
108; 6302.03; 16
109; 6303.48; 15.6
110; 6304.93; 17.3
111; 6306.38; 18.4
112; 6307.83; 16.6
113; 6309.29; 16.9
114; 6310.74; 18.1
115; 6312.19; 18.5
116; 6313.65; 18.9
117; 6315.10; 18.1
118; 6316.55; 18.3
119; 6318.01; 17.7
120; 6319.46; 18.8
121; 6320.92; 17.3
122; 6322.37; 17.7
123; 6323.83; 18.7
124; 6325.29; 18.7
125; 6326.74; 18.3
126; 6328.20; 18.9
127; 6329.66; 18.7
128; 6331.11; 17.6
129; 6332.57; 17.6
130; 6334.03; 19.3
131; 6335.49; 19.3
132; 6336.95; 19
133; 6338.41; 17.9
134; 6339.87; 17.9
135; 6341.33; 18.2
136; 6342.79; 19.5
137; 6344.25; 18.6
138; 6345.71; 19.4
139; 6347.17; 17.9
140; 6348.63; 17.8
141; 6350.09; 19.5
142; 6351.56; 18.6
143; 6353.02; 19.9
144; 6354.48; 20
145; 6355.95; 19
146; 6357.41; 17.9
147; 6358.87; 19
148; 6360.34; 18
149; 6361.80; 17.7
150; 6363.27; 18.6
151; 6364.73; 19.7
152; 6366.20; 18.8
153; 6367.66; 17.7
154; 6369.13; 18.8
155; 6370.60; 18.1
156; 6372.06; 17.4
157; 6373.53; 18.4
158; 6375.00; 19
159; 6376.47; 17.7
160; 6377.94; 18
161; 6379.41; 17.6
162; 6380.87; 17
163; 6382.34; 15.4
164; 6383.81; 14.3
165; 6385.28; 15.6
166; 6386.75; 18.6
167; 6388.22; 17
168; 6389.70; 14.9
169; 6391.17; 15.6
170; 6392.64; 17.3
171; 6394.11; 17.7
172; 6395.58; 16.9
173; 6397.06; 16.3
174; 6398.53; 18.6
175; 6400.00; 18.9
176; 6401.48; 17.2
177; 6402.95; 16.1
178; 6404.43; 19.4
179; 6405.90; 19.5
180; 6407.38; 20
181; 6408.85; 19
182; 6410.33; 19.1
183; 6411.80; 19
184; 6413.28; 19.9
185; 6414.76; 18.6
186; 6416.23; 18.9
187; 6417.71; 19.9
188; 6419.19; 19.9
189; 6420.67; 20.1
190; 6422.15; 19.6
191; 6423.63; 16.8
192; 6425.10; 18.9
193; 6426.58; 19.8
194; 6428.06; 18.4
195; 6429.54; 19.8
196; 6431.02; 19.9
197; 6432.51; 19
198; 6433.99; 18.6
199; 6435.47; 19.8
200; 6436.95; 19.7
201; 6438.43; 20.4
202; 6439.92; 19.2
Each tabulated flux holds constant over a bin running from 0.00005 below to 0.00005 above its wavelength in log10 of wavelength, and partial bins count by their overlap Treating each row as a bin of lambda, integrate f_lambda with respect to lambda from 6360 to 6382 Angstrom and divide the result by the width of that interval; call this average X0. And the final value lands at 18.1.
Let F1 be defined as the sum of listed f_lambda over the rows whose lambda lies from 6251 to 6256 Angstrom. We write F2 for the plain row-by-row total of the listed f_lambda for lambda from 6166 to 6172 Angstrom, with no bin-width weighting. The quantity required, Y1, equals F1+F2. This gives 121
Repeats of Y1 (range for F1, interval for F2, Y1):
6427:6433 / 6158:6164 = 146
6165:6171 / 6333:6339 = 132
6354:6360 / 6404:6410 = 154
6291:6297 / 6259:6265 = 127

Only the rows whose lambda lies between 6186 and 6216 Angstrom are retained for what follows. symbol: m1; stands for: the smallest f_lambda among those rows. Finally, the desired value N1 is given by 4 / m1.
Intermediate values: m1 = 13.3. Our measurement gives 0.301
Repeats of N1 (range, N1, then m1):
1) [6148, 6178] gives 0.414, 9.67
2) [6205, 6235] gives 0.294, 13.6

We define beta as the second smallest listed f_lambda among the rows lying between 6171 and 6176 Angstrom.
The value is 13.7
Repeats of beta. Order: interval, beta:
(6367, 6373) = 17.7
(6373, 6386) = 15.4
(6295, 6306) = 16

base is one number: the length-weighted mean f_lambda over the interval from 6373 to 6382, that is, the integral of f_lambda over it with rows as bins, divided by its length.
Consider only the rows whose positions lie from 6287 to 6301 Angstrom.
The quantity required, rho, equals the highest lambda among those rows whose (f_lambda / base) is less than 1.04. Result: 6300.58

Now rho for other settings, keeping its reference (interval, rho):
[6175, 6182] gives 6181.31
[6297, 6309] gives 6307.83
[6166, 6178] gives 6177.04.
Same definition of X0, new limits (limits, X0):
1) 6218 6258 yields 15.1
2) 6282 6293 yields 17.2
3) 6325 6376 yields 18.6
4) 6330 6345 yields 18.5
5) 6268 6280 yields 16.1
